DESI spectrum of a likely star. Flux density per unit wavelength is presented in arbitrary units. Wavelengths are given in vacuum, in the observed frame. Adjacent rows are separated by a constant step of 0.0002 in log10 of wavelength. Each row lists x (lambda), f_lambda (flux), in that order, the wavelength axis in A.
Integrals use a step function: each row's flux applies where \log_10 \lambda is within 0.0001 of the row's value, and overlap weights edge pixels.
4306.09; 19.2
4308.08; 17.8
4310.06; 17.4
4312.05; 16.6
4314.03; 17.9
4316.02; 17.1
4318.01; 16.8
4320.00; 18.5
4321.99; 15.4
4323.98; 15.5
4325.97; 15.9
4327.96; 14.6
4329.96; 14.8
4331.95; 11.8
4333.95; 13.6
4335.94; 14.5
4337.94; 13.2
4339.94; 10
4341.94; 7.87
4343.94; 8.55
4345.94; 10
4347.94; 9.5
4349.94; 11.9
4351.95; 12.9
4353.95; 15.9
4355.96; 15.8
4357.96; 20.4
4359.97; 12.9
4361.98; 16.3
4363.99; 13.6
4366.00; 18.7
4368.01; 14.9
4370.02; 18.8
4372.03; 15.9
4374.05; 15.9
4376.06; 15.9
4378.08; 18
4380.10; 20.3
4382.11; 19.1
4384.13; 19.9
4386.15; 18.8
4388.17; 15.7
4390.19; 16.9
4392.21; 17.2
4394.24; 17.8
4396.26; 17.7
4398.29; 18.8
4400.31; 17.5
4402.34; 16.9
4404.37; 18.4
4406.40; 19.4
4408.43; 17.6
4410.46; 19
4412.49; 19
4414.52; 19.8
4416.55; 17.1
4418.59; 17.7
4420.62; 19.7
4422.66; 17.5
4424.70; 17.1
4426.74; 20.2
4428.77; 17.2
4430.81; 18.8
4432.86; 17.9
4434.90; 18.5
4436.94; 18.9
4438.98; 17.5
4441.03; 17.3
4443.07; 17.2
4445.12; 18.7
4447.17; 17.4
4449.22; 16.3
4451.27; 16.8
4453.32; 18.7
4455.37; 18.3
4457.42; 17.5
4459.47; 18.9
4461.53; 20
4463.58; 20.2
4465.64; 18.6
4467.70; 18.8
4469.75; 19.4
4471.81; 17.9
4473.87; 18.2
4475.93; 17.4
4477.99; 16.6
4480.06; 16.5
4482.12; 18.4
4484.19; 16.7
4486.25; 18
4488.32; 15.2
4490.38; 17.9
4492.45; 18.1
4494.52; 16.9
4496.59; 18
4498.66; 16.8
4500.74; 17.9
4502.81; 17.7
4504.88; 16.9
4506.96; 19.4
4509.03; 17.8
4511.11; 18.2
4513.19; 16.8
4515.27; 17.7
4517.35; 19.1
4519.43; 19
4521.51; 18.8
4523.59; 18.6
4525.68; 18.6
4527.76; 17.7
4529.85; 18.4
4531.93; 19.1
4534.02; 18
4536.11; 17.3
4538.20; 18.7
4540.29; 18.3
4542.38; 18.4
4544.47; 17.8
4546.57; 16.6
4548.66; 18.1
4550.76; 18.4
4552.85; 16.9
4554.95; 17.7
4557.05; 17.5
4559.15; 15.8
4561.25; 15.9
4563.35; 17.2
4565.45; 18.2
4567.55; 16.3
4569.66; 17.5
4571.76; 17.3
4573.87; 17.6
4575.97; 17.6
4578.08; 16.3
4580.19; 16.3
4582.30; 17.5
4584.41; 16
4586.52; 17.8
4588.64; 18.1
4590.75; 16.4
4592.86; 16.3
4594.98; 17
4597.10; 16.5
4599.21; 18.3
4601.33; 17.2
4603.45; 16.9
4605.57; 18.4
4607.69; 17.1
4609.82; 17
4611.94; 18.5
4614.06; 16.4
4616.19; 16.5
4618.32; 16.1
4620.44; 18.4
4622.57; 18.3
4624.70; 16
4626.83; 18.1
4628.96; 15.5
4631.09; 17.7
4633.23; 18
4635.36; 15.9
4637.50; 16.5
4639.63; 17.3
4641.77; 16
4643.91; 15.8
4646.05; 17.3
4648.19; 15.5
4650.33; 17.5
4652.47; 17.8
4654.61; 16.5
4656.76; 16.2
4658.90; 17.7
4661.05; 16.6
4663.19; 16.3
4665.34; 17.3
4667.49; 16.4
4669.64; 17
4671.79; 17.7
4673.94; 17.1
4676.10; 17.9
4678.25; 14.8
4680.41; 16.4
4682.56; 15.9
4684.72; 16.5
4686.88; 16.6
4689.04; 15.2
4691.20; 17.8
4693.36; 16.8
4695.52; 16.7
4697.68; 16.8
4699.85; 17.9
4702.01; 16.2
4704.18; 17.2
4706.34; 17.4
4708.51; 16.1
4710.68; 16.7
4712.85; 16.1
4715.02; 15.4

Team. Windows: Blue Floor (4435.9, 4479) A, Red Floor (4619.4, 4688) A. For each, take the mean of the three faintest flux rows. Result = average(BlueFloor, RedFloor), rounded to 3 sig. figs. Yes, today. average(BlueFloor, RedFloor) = 15.9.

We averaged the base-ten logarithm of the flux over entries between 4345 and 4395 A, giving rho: 1.20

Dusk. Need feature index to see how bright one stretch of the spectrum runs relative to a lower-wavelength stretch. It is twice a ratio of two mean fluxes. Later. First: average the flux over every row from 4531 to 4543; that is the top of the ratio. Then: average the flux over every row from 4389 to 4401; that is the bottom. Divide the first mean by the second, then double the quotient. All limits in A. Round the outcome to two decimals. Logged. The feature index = 2.07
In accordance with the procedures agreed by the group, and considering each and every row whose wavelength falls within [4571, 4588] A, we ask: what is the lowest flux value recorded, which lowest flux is 16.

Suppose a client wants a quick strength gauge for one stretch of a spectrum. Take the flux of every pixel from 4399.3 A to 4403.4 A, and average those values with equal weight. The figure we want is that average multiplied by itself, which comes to 296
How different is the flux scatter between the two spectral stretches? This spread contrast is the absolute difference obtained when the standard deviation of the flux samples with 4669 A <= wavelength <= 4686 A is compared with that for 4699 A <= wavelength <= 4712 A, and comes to 0.3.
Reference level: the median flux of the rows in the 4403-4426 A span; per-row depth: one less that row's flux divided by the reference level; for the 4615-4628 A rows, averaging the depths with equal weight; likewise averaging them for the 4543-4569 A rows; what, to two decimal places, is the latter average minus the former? 0.00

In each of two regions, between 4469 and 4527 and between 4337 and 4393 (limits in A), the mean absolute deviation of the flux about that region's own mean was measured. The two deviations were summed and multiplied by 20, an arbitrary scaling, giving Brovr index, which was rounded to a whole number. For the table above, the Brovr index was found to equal 75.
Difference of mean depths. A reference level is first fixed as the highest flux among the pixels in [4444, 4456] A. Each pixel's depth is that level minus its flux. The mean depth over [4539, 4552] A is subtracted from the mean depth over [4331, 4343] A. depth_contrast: 6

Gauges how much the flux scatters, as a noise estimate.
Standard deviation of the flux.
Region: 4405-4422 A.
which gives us 1.0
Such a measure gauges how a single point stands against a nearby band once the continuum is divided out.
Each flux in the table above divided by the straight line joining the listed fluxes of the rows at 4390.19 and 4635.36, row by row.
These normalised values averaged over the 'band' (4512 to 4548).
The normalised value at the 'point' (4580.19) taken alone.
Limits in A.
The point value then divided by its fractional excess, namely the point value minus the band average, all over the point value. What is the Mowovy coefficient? -10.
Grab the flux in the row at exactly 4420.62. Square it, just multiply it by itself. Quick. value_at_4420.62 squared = 388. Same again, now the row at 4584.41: 256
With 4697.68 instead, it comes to 282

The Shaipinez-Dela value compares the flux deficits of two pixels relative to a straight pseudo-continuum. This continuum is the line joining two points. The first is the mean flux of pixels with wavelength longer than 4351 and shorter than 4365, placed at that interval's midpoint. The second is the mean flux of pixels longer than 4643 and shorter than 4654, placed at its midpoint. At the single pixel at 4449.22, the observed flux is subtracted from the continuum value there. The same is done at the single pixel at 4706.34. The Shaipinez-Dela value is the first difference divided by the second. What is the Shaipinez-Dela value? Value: 1.4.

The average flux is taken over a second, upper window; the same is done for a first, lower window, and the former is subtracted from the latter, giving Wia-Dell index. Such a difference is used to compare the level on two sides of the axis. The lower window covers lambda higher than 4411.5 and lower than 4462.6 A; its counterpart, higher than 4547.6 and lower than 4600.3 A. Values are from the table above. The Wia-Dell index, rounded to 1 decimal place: 1.0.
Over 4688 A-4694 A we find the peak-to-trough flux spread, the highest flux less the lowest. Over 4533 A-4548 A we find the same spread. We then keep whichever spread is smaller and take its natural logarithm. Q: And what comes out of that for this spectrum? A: 0.74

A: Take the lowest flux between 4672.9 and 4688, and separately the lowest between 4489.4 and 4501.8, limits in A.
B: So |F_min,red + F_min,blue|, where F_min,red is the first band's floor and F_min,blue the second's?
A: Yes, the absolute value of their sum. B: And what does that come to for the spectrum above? 31.6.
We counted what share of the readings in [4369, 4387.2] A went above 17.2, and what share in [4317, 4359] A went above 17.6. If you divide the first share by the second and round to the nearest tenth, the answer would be 7.0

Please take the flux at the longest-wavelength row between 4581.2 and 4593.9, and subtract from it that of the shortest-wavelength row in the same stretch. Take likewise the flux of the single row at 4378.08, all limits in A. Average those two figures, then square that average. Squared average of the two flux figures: 71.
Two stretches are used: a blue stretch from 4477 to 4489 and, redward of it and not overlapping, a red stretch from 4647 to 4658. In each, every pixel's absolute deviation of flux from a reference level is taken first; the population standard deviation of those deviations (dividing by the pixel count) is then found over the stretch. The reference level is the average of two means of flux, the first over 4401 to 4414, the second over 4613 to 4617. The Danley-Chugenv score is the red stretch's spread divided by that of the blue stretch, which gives 1.2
